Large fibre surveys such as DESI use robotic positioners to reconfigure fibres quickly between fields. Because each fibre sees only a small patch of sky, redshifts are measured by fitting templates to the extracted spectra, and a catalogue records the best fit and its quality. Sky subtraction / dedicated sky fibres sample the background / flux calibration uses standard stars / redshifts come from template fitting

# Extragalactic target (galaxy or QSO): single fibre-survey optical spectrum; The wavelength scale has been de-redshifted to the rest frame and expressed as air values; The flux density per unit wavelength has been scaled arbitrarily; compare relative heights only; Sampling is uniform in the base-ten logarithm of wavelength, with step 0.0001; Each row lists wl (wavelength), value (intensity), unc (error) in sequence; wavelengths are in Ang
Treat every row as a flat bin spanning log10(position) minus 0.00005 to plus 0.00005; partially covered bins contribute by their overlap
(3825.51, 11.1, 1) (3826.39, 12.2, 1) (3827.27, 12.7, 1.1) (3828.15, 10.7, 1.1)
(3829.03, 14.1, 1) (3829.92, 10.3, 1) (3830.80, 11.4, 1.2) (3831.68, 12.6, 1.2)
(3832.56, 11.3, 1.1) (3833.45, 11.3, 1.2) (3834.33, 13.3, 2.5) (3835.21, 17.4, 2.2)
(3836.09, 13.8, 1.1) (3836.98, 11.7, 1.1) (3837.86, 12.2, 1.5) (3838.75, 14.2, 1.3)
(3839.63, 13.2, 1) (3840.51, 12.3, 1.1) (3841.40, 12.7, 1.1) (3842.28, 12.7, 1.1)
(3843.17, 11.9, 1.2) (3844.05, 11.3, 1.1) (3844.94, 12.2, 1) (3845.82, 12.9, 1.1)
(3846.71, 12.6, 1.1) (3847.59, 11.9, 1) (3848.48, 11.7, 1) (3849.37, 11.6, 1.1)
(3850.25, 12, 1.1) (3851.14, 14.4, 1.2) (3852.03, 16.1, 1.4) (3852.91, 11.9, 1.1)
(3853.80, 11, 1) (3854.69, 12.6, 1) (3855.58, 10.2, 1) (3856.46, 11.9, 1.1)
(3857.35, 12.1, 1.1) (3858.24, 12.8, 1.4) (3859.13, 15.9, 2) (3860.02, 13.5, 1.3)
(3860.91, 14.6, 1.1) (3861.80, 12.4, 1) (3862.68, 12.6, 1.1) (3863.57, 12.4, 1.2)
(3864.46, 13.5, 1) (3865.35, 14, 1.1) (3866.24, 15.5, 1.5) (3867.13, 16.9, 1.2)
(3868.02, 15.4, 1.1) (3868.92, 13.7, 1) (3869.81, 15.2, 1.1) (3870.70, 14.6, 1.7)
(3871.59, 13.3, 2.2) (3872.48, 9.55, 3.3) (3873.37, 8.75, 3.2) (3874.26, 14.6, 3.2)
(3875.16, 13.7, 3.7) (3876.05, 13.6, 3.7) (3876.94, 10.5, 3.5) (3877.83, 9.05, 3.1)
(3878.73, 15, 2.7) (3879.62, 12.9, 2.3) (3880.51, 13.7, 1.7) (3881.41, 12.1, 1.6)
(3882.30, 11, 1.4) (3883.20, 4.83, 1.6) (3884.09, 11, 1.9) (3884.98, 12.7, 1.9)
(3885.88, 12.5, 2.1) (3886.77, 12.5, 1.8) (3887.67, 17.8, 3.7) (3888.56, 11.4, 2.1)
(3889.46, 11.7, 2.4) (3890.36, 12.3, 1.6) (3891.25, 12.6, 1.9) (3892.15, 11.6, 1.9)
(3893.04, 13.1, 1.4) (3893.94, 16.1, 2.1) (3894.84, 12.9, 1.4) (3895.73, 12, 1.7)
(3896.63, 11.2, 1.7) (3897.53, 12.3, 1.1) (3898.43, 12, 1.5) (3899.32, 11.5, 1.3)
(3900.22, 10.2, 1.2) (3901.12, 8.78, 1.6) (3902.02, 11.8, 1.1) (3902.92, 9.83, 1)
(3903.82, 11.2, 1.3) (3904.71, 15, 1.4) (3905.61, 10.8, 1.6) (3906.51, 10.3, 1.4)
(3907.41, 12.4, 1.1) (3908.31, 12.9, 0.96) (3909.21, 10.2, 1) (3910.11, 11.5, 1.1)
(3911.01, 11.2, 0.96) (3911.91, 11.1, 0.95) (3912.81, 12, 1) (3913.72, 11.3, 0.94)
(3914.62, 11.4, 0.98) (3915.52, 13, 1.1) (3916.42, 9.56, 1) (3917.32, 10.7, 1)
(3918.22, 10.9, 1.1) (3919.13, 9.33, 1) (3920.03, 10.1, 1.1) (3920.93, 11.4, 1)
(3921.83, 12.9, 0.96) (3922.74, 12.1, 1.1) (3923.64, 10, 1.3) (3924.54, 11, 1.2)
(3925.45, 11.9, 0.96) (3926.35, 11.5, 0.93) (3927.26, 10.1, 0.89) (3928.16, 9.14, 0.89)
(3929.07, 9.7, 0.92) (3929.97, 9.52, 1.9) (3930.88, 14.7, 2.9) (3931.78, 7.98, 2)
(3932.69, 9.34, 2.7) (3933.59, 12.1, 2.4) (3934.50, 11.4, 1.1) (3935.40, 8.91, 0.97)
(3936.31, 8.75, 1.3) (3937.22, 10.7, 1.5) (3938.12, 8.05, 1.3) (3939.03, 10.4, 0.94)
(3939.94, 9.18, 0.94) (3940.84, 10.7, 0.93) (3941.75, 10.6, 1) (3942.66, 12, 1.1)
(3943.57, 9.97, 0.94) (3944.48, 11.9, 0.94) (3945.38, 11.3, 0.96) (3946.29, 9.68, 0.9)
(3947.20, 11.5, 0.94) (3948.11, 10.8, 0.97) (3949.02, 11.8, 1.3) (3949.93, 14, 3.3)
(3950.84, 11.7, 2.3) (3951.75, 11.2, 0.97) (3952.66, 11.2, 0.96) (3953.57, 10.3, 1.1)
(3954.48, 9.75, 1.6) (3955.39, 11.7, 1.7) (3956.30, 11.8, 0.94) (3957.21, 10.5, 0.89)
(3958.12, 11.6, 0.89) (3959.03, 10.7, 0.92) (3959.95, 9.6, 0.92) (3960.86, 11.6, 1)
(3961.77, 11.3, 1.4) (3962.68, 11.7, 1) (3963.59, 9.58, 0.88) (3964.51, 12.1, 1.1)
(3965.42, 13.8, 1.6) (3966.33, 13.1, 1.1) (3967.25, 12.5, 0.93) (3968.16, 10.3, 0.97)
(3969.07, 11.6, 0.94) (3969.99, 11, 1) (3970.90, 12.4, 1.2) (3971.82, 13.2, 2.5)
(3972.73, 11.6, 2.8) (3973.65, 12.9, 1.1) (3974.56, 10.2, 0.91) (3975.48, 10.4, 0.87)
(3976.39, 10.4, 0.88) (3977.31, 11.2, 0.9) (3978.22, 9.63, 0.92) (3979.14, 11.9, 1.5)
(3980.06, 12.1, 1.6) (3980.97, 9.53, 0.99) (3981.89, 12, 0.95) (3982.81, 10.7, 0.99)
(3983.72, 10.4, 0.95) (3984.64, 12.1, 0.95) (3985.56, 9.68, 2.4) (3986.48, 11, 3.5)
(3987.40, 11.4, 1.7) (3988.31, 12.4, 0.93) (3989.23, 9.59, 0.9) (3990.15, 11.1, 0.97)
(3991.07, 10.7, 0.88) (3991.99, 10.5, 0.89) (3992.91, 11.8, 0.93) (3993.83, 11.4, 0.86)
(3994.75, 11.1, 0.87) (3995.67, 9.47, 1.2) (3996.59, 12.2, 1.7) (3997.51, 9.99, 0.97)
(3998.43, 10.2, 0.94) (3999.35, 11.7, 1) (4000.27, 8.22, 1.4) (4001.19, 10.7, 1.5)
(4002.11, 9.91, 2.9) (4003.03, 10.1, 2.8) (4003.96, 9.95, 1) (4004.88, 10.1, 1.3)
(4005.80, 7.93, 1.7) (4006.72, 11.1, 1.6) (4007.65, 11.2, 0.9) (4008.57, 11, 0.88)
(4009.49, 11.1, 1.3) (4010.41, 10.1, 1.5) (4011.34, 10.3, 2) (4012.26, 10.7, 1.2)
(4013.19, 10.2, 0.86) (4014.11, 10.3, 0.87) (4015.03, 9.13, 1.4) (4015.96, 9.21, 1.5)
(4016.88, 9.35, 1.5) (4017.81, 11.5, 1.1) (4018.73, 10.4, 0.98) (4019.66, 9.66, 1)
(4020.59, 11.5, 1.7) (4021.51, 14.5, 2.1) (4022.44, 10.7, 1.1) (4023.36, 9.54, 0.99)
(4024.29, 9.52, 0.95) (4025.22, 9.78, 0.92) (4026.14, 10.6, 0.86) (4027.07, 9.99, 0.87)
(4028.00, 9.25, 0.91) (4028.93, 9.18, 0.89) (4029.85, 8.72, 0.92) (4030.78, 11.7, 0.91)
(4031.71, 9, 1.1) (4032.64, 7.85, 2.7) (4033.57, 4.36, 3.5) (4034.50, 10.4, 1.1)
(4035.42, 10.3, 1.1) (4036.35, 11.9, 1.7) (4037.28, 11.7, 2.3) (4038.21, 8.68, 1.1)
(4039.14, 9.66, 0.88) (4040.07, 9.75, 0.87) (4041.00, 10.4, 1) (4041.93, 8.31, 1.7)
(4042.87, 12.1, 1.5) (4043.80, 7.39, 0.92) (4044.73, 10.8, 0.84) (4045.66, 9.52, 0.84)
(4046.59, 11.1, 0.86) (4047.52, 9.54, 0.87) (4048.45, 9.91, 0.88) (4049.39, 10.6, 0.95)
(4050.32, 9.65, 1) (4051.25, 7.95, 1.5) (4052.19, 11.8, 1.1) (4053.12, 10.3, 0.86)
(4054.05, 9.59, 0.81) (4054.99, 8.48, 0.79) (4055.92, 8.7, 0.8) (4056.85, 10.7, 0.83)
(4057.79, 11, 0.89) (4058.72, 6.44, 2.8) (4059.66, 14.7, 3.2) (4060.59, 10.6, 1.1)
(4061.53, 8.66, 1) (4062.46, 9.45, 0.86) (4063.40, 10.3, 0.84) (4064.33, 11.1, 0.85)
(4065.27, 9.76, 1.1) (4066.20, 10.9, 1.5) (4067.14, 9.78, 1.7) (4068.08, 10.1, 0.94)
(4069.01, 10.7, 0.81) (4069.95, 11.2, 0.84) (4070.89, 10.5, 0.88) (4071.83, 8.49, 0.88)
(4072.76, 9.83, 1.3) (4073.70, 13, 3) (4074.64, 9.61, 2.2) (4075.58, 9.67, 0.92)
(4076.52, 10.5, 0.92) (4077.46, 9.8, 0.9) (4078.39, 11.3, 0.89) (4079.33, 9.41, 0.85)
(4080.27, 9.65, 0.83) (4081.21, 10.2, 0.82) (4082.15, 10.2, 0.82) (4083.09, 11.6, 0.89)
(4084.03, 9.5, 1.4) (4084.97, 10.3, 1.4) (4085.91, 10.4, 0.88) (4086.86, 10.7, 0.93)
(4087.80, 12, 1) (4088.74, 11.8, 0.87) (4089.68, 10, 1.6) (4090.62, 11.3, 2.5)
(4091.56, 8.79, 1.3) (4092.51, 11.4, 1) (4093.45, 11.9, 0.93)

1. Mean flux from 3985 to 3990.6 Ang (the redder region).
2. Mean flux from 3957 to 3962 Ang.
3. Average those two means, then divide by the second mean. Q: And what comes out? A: 1.00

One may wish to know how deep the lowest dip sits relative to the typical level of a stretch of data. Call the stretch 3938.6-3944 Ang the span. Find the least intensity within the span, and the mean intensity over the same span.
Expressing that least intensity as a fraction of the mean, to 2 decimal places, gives 0.88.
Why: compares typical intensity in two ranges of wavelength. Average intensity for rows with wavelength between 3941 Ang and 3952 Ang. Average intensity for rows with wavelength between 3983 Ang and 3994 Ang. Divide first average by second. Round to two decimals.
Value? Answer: 1.03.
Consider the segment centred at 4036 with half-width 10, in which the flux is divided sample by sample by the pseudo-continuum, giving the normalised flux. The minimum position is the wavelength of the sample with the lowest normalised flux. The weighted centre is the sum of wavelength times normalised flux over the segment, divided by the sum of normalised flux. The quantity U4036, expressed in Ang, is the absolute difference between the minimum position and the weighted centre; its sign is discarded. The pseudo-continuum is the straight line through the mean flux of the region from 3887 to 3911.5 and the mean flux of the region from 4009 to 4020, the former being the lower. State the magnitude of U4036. 2.5 Ang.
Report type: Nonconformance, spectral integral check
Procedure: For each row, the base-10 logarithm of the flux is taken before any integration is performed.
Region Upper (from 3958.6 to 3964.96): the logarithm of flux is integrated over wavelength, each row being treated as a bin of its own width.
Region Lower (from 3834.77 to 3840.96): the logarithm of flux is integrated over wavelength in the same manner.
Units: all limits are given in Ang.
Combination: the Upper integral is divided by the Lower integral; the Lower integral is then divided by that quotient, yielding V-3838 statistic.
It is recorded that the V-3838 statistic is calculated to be 7.4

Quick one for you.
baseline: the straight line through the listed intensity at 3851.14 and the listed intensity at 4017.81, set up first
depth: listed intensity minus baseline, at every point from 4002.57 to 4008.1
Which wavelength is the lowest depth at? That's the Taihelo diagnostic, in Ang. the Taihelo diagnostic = 4005.80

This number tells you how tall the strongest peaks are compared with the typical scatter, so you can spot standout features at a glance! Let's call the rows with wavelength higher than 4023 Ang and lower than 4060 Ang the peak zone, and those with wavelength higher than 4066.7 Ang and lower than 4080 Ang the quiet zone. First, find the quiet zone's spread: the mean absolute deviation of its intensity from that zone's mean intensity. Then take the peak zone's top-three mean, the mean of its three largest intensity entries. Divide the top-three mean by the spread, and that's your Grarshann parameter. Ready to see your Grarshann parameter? 16.3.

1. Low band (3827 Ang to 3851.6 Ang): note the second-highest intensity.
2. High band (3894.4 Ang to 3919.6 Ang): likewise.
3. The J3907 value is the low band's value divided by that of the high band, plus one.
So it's 2.11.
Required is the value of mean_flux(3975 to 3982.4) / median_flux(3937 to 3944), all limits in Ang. 1.04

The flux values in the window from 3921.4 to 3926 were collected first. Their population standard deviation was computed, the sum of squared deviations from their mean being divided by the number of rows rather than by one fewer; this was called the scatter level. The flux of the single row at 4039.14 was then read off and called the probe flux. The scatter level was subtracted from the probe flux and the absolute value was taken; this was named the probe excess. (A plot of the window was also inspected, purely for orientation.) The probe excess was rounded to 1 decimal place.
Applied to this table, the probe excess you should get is 8.7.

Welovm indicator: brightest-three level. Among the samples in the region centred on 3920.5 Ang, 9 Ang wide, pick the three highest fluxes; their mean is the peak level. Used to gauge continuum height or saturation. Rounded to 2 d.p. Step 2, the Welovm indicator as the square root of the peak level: 3.48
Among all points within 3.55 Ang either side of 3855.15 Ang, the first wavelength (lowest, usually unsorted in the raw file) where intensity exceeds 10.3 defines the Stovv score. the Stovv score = 3852.03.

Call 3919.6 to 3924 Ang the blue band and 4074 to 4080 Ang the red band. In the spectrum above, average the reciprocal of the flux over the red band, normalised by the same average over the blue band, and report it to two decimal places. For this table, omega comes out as 1.12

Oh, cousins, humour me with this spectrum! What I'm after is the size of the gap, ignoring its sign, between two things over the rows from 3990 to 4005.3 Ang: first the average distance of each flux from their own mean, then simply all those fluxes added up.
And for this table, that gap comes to 178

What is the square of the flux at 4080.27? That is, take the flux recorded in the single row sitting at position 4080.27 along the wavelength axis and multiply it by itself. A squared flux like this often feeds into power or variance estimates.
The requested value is 93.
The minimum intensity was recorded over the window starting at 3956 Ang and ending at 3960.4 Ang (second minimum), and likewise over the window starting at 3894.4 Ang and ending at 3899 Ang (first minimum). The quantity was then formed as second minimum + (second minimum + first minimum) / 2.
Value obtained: 20.0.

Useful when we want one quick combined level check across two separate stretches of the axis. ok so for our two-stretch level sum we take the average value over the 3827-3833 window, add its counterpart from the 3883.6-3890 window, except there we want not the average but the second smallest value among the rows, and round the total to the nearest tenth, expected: 23.3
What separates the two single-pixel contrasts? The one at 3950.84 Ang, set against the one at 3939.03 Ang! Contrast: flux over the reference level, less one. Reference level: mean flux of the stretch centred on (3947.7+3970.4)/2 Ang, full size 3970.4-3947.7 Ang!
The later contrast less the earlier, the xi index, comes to 0.11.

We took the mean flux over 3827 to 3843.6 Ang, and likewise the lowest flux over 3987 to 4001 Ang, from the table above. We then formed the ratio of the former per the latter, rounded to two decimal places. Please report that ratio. 1.54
